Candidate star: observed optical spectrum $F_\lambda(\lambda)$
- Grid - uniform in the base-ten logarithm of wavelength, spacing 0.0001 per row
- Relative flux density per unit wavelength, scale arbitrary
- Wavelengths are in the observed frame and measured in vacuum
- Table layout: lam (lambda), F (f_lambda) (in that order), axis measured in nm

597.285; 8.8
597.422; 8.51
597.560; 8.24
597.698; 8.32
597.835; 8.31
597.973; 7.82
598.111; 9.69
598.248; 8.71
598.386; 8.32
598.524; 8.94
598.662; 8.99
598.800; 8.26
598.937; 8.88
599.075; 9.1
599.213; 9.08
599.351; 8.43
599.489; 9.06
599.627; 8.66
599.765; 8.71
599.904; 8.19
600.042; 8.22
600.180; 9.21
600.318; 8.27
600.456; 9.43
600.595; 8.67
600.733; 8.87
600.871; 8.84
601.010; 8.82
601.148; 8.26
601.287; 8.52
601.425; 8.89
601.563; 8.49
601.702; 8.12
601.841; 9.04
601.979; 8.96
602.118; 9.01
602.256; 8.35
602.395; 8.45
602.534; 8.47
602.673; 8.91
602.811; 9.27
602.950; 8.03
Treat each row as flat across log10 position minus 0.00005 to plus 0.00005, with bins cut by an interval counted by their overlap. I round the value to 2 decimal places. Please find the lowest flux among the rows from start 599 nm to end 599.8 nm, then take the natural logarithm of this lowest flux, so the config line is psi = 2.13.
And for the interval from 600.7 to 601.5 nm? 2.11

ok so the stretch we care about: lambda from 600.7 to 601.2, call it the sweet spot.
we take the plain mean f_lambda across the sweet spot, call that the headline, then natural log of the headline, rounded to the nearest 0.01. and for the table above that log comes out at 2.16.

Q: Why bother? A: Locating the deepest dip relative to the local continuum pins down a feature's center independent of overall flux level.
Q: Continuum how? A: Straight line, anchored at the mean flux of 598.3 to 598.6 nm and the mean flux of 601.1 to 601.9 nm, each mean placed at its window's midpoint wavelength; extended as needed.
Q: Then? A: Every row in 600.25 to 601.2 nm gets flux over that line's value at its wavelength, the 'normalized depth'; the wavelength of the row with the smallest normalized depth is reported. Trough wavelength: 600.318 nm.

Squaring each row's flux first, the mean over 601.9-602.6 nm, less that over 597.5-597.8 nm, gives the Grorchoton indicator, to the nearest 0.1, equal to 6.3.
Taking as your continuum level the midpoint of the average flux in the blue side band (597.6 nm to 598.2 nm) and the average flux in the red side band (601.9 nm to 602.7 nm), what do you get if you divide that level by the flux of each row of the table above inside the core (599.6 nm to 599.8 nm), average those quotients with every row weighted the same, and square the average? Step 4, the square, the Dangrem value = 0.98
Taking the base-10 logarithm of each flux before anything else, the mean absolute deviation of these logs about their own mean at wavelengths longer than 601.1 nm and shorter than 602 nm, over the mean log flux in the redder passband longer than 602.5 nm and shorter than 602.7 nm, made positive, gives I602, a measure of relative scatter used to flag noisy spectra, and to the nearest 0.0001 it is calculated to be 0.0162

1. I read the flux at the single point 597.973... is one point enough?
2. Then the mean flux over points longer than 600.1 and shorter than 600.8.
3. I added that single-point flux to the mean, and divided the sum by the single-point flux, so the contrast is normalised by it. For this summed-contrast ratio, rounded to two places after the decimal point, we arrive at 2.14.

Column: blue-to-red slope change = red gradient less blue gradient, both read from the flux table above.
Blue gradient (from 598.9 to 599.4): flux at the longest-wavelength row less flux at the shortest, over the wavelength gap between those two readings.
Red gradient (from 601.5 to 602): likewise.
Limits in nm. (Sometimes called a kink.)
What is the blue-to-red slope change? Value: 2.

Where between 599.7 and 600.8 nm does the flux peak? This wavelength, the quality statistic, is 600.456 nm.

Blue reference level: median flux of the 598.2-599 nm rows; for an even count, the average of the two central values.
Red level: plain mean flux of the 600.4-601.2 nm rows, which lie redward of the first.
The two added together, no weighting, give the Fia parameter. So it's 17.61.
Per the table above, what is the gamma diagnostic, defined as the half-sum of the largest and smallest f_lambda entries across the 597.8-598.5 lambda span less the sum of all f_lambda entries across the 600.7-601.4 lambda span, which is -34.6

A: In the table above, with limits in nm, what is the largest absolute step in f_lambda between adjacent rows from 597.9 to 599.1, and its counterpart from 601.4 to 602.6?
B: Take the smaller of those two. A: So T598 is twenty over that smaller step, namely 22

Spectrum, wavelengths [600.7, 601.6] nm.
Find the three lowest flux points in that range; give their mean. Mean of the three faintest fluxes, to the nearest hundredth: 8.42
